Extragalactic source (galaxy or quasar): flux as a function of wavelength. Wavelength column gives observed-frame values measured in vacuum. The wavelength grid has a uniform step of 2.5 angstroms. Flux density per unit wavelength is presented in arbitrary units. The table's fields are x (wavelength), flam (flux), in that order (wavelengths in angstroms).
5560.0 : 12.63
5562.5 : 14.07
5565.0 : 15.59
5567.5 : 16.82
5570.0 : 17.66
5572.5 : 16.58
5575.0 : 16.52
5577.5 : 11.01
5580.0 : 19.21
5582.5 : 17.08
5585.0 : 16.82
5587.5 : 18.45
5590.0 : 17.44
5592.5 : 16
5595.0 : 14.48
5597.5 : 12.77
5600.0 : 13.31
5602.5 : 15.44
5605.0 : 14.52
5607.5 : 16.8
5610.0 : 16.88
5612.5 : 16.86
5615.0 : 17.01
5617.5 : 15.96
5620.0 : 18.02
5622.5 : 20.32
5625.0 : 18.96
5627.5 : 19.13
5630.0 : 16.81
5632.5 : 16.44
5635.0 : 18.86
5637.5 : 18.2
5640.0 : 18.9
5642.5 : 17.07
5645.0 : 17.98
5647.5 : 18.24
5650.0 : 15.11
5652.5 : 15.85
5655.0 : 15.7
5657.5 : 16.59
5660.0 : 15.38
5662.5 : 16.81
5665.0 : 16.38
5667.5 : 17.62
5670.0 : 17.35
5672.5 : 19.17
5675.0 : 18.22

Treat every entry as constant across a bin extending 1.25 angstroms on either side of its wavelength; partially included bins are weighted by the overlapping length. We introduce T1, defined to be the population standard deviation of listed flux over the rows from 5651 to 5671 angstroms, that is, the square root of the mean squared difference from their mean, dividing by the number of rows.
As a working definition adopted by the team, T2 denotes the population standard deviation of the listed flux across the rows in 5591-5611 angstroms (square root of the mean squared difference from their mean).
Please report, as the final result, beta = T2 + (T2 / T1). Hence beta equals 3.4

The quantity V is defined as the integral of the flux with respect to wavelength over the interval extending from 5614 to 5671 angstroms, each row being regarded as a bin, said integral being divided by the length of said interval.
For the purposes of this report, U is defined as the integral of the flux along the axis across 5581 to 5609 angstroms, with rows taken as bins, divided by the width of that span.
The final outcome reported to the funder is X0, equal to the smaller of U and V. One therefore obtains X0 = 15.8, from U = 15.8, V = 17.3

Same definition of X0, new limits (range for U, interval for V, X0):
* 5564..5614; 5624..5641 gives 16.0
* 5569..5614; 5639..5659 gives 16.0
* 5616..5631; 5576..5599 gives 15.9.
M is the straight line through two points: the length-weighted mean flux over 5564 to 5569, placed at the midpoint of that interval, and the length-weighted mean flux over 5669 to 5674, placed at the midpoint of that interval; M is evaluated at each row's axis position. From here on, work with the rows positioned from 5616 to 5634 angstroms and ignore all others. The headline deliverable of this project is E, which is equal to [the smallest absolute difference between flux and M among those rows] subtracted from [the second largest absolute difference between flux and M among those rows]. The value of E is 0.97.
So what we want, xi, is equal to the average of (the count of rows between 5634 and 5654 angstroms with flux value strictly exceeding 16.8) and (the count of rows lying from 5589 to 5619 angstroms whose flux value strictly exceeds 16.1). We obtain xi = 5.50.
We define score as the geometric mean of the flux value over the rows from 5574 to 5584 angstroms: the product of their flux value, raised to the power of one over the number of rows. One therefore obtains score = 15.6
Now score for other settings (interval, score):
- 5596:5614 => 15.1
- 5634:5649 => 18.2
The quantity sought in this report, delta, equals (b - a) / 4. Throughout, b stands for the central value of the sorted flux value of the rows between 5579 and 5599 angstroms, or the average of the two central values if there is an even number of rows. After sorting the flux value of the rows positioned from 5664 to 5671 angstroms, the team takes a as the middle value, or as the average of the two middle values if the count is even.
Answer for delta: -0.1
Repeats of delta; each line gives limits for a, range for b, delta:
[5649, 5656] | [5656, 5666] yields 0.2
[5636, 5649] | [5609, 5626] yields -0.3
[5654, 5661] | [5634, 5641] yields 0.8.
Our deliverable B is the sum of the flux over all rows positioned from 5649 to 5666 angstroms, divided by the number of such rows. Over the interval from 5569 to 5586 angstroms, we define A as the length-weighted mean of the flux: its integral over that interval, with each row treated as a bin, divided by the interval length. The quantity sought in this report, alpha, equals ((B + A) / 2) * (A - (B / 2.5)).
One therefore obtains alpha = 162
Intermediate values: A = 16.4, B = 16.0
